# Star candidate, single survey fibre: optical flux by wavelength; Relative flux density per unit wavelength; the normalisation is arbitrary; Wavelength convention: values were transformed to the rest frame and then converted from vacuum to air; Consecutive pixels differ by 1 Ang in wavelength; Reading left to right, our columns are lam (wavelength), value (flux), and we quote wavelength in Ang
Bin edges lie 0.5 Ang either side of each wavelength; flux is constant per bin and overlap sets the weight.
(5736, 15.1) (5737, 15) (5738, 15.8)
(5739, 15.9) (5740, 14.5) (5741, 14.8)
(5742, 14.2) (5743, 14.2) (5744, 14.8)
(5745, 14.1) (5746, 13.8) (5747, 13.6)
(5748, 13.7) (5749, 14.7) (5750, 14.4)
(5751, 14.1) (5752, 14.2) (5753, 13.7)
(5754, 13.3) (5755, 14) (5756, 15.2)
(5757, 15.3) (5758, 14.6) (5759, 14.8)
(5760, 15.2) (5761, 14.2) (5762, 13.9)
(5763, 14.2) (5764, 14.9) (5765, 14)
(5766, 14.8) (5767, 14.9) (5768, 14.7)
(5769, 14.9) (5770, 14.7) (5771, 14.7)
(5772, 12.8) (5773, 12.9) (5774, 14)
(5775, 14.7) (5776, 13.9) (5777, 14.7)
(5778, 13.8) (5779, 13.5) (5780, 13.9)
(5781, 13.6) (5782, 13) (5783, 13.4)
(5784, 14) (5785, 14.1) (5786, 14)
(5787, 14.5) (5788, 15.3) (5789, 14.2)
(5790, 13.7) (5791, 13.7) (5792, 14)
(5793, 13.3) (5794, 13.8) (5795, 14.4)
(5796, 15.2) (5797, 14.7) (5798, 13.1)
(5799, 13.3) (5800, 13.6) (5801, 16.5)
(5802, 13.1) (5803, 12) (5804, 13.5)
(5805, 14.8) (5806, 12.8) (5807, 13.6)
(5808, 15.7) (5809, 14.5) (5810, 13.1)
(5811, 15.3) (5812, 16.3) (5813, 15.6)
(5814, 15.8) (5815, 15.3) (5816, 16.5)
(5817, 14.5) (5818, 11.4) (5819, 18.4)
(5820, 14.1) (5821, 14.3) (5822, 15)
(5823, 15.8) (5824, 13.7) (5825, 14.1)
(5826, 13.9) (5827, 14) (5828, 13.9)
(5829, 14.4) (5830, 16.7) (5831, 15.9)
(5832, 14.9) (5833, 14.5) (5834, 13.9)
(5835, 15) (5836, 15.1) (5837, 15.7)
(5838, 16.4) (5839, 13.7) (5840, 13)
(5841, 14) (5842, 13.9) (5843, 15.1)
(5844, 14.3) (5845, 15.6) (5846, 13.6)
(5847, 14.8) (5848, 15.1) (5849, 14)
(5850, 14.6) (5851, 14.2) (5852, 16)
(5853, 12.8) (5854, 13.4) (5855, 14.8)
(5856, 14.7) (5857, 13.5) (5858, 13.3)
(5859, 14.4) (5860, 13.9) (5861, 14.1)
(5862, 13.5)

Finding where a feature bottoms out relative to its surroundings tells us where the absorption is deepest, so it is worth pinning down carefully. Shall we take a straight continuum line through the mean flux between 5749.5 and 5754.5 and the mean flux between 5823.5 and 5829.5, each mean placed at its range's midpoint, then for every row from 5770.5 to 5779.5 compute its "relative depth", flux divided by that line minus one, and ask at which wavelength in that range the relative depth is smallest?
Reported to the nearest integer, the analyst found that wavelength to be 5772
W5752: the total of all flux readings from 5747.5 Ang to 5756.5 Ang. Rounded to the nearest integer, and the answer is 127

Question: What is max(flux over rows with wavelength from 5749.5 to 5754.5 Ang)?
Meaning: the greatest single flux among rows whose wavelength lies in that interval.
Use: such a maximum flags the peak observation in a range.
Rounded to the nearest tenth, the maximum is 14.4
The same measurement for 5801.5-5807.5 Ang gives 14.8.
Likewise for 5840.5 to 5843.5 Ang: 15.1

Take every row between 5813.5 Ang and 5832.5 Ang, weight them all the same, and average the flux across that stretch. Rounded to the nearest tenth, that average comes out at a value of 14.9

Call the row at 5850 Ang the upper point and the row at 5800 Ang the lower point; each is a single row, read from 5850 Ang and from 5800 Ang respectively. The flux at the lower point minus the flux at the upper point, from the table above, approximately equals -1.0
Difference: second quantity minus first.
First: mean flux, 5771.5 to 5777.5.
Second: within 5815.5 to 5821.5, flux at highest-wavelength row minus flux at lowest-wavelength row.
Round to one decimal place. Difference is -16.0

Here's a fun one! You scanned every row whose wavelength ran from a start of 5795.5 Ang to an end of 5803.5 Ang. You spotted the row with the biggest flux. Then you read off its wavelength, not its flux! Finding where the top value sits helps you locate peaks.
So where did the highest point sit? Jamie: 5801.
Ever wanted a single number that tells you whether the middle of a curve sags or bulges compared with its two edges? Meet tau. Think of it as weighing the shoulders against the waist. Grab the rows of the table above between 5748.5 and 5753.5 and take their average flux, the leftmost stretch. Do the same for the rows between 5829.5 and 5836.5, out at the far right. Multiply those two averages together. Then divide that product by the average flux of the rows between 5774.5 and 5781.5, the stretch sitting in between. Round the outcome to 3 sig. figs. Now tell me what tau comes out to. 15.4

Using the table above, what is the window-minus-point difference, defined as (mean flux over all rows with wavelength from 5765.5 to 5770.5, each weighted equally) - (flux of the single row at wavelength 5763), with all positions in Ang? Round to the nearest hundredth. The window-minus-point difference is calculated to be 0.60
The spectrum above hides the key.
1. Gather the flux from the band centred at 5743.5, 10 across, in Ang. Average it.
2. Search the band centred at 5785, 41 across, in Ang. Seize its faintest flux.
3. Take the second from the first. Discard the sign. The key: 2.4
